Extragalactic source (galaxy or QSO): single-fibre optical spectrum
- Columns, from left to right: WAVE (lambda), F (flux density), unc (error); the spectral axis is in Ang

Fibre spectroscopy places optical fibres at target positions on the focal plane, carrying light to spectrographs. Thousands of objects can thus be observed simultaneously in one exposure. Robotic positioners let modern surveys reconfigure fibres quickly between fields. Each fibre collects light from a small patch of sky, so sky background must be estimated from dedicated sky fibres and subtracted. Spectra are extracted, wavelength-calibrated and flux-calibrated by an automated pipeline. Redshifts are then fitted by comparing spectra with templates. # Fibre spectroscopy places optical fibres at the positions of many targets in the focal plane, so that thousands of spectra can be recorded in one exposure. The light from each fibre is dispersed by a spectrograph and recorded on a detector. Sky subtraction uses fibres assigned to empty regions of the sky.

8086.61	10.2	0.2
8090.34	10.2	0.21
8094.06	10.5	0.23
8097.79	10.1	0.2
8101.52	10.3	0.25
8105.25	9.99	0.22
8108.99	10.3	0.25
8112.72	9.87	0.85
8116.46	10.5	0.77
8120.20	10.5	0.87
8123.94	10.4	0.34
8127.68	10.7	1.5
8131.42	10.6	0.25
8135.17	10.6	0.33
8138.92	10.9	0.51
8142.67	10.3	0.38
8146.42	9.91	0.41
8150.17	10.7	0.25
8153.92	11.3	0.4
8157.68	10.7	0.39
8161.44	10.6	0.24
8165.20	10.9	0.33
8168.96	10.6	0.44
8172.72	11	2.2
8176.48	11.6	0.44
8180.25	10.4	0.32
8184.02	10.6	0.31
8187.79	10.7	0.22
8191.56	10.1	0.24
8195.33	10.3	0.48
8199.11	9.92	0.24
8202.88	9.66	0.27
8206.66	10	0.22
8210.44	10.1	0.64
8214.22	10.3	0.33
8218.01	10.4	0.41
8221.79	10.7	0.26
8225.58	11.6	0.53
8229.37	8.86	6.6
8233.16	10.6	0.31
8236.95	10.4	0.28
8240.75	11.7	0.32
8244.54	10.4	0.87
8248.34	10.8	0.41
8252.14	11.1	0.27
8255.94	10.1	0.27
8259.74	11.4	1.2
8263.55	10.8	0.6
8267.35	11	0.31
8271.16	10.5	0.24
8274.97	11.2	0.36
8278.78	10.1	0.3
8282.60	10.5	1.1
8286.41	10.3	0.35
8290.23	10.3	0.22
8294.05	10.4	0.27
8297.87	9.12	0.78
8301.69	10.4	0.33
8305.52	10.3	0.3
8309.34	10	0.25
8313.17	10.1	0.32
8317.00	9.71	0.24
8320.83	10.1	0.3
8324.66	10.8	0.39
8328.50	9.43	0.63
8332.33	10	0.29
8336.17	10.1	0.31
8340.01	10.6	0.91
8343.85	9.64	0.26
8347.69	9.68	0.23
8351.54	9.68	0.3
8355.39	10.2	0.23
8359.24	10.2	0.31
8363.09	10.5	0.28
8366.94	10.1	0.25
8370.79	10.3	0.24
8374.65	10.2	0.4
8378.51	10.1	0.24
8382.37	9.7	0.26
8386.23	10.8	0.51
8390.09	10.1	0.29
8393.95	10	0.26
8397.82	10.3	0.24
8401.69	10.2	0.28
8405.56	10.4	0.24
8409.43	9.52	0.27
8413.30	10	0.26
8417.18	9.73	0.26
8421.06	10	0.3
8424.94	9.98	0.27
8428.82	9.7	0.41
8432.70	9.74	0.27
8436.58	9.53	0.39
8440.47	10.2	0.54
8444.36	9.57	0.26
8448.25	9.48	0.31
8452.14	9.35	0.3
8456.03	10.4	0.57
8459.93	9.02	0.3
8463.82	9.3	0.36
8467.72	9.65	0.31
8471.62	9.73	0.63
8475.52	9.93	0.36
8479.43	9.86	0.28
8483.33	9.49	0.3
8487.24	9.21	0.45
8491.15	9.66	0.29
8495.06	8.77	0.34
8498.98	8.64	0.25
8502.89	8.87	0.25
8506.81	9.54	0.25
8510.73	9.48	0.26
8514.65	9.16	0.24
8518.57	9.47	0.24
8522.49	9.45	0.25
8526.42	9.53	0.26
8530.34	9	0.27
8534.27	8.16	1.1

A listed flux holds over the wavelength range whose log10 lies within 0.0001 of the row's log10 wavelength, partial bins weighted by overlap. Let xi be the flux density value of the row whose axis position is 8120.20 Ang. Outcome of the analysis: 10.5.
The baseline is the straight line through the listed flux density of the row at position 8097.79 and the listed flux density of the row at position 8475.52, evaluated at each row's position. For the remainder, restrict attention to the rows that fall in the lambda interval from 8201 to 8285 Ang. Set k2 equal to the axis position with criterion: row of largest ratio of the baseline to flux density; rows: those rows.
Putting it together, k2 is 8229.37 Ang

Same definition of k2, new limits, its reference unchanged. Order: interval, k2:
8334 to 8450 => 8448.25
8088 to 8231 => 8229.37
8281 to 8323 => 8297.87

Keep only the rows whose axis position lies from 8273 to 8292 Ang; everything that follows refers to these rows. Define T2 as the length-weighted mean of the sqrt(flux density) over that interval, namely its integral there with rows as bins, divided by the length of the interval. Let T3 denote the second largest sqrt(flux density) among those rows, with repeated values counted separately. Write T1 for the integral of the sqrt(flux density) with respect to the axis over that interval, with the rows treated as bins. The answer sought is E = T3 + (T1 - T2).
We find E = 61.5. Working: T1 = 61.5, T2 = 3.24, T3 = 3.24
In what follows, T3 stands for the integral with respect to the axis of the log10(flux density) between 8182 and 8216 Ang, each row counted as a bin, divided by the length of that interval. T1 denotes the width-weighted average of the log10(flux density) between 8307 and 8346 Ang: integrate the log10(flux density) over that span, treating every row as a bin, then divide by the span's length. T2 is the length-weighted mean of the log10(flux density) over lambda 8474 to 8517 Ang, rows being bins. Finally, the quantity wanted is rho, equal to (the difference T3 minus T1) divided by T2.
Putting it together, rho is 0.006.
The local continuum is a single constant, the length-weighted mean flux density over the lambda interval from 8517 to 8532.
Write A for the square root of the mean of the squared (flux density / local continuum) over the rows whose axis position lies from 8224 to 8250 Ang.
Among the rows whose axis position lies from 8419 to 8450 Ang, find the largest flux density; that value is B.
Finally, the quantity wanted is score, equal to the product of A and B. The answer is 11.6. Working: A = 1.14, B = 10.2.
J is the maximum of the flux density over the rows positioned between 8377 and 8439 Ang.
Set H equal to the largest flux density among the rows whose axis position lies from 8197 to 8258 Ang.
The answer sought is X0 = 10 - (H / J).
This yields 8.92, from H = 11.7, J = 10.8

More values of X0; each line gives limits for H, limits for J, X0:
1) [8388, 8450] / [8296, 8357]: 9.04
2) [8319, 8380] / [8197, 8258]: 9.08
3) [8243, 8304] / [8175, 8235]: 9.02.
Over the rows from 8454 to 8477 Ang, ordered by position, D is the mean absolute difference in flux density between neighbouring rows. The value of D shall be 0.46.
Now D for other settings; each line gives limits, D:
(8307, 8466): 0.41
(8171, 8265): 0.68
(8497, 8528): 0.24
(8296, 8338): 0.53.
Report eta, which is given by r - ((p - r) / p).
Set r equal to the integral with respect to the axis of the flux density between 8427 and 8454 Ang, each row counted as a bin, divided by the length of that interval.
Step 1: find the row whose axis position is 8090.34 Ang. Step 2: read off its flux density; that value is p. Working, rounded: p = 10.2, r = 9.7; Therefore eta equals 9.6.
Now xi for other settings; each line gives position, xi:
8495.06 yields 8.77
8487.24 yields 9.21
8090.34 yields 10.2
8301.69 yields 10.4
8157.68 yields 10.7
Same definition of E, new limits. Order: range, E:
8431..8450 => 59.2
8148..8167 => 62.5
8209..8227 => 58.6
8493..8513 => 60.3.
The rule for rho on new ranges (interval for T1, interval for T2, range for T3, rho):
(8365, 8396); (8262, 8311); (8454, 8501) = -0.031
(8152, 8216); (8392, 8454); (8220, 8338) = -0.005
